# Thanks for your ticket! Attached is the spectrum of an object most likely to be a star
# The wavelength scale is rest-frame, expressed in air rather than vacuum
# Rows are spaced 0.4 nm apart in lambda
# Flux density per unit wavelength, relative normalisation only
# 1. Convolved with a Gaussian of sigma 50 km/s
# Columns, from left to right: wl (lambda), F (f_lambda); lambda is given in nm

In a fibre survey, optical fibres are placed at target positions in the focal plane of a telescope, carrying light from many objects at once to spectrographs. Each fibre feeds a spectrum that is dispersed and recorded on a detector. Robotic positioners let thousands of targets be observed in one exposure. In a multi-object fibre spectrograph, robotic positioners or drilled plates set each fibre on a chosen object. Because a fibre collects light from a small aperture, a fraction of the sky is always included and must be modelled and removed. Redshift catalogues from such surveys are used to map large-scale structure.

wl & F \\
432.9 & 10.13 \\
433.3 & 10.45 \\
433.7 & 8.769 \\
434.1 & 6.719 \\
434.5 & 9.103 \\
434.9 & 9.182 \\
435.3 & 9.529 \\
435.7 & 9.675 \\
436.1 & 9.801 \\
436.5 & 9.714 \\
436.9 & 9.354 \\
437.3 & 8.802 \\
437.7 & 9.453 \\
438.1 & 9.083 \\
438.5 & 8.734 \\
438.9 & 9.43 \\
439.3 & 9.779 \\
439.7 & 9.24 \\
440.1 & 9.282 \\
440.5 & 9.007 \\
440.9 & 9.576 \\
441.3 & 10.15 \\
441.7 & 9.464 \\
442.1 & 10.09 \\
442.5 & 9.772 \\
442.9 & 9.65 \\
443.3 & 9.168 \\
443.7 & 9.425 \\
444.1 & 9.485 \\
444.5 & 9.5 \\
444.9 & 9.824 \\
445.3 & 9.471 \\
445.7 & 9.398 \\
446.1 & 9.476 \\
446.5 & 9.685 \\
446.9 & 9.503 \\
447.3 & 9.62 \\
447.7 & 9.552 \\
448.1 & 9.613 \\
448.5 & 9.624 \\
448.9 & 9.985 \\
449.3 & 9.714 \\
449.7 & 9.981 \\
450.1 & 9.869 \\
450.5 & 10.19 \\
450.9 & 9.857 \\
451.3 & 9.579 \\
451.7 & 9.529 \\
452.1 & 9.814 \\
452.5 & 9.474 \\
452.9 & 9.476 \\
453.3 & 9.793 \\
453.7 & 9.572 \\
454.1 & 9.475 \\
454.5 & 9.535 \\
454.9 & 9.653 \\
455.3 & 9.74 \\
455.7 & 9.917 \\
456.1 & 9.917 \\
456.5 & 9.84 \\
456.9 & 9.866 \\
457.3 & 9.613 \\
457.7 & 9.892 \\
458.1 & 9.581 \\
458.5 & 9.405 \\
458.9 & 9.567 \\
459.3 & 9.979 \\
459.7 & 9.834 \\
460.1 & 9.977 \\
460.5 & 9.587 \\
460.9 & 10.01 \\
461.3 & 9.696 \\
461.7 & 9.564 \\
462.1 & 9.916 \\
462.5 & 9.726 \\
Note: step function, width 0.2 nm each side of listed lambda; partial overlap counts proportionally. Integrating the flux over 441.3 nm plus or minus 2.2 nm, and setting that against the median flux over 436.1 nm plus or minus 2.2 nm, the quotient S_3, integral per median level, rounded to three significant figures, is 4.50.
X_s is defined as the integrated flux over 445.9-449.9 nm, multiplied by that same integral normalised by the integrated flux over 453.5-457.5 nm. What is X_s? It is 38.6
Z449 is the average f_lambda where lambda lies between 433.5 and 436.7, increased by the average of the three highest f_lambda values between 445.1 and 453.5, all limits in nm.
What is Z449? 19.11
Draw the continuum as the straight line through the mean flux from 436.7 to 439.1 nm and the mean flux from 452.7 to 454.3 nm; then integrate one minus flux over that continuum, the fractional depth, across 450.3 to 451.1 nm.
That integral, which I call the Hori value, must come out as -0.044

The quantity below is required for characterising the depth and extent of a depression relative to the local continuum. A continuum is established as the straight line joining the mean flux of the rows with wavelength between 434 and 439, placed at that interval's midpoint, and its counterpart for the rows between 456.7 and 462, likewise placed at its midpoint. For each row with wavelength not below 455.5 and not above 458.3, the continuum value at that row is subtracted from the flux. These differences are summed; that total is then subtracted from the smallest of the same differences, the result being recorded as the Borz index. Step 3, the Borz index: -1.0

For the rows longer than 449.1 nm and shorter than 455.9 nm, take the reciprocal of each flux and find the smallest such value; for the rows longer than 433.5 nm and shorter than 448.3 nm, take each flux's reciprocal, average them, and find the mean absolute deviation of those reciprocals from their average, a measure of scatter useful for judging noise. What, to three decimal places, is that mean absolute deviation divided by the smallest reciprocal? 0.043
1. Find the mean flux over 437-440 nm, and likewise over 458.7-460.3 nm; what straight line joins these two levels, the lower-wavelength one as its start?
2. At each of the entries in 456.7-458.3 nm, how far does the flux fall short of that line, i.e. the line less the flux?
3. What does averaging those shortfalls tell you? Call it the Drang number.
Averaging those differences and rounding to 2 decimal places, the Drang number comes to 0.04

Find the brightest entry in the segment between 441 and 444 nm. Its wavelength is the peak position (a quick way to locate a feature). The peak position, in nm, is 441.3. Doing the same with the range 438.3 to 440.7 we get 439.3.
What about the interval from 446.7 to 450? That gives 448.9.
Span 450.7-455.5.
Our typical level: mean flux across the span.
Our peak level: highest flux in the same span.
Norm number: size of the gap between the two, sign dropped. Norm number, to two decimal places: 0.23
